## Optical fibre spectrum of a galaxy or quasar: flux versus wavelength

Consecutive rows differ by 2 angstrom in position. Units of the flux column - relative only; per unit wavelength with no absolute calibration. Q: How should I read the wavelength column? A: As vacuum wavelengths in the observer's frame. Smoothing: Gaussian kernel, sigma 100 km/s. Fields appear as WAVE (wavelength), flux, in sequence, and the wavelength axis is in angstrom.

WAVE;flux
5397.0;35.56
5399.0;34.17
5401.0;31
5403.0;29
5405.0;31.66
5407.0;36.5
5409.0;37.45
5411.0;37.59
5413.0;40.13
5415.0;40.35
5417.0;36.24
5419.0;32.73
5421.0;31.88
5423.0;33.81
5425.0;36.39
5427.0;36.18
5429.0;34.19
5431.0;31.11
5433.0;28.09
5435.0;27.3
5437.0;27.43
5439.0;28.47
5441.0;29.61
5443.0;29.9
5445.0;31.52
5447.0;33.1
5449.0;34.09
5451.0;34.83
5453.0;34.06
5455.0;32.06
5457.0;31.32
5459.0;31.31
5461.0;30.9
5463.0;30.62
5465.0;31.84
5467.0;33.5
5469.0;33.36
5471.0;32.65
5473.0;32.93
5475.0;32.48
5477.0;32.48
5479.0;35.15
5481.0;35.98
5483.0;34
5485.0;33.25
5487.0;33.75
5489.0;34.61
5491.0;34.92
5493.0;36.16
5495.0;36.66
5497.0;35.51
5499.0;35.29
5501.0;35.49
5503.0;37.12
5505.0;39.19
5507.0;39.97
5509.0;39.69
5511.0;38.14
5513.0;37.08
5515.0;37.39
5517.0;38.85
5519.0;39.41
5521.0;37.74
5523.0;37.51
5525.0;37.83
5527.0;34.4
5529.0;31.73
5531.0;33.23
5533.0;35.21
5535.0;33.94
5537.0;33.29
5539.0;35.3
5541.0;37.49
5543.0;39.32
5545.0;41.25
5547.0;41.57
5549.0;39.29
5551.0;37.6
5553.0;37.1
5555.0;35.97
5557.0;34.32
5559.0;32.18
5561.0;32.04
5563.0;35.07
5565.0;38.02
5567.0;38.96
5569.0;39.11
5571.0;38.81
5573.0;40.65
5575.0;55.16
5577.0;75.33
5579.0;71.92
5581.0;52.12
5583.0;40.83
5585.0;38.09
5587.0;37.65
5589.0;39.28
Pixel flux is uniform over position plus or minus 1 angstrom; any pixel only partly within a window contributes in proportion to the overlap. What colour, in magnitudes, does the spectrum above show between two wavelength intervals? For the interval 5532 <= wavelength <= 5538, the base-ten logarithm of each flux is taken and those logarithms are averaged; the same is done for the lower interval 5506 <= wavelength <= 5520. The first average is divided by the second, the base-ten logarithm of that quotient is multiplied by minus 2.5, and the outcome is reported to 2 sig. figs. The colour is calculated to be 0.037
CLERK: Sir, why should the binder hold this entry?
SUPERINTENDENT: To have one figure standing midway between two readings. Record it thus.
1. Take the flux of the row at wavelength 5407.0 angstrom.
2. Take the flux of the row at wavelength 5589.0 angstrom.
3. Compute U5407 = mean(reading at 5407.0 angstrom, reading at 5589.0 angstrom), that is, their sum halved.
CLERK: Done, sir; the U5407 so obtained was 37.9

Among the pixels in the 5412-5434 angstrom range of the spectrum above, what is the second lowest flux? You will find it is 31.11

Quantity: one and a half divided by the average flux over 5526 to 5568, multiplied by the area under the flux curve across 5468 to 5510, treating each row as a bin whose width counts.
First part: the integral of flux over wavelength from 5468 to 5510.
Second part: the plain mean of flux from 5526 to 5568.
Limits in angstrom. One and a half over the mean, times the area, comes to 62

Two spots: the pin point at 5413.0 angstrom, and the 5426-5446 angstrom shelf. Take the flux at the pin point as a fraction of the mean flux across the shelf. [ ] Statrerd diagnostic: 1.32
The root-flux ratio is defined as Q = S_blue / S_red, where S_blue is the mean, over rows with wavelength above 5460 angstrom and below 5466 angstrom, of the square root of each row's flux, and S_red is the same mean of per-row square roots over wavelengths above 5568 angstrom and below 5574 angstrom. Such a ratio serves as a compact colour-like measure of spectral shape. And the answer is 0.89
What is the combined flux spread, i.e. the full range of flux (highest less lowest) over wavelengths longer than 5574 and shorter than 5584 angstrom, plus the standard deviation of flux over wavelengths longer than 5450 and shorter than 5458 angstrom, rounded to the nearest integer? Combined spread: 36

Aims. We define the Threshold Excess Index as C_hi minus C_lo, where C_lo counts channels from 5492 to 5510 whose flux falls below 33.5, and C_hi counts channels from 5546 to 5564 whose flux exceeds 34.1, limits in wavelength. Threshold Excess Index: 7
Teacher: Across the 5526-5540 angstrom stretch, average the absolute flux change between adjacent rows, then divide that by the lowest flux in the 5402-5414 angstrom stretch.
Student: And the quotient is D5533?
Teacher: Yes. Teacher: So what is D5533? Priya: 0.058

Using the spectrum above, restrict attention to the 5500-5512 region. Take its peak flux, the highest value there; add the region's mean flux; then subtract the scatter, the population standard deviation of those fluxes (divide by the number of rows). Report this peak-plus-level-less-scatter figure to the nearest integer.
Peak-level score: 77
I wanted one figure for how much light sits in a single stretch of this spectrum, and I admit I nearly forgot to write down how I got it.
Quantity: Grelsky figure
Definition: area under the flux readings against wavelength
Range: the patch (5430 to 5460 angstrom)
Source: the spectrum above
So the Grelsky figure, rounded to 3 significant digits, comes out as 928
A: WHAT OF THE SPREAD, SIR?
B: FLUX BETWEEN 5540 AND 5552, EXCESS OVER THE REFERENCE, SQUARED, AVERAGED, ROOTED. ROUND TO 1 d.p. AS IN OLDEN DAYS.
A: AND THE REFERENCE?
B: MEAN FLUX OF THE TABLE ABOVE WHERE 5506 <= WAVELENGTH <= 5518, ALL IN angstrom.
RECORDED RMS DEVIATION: 1.8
